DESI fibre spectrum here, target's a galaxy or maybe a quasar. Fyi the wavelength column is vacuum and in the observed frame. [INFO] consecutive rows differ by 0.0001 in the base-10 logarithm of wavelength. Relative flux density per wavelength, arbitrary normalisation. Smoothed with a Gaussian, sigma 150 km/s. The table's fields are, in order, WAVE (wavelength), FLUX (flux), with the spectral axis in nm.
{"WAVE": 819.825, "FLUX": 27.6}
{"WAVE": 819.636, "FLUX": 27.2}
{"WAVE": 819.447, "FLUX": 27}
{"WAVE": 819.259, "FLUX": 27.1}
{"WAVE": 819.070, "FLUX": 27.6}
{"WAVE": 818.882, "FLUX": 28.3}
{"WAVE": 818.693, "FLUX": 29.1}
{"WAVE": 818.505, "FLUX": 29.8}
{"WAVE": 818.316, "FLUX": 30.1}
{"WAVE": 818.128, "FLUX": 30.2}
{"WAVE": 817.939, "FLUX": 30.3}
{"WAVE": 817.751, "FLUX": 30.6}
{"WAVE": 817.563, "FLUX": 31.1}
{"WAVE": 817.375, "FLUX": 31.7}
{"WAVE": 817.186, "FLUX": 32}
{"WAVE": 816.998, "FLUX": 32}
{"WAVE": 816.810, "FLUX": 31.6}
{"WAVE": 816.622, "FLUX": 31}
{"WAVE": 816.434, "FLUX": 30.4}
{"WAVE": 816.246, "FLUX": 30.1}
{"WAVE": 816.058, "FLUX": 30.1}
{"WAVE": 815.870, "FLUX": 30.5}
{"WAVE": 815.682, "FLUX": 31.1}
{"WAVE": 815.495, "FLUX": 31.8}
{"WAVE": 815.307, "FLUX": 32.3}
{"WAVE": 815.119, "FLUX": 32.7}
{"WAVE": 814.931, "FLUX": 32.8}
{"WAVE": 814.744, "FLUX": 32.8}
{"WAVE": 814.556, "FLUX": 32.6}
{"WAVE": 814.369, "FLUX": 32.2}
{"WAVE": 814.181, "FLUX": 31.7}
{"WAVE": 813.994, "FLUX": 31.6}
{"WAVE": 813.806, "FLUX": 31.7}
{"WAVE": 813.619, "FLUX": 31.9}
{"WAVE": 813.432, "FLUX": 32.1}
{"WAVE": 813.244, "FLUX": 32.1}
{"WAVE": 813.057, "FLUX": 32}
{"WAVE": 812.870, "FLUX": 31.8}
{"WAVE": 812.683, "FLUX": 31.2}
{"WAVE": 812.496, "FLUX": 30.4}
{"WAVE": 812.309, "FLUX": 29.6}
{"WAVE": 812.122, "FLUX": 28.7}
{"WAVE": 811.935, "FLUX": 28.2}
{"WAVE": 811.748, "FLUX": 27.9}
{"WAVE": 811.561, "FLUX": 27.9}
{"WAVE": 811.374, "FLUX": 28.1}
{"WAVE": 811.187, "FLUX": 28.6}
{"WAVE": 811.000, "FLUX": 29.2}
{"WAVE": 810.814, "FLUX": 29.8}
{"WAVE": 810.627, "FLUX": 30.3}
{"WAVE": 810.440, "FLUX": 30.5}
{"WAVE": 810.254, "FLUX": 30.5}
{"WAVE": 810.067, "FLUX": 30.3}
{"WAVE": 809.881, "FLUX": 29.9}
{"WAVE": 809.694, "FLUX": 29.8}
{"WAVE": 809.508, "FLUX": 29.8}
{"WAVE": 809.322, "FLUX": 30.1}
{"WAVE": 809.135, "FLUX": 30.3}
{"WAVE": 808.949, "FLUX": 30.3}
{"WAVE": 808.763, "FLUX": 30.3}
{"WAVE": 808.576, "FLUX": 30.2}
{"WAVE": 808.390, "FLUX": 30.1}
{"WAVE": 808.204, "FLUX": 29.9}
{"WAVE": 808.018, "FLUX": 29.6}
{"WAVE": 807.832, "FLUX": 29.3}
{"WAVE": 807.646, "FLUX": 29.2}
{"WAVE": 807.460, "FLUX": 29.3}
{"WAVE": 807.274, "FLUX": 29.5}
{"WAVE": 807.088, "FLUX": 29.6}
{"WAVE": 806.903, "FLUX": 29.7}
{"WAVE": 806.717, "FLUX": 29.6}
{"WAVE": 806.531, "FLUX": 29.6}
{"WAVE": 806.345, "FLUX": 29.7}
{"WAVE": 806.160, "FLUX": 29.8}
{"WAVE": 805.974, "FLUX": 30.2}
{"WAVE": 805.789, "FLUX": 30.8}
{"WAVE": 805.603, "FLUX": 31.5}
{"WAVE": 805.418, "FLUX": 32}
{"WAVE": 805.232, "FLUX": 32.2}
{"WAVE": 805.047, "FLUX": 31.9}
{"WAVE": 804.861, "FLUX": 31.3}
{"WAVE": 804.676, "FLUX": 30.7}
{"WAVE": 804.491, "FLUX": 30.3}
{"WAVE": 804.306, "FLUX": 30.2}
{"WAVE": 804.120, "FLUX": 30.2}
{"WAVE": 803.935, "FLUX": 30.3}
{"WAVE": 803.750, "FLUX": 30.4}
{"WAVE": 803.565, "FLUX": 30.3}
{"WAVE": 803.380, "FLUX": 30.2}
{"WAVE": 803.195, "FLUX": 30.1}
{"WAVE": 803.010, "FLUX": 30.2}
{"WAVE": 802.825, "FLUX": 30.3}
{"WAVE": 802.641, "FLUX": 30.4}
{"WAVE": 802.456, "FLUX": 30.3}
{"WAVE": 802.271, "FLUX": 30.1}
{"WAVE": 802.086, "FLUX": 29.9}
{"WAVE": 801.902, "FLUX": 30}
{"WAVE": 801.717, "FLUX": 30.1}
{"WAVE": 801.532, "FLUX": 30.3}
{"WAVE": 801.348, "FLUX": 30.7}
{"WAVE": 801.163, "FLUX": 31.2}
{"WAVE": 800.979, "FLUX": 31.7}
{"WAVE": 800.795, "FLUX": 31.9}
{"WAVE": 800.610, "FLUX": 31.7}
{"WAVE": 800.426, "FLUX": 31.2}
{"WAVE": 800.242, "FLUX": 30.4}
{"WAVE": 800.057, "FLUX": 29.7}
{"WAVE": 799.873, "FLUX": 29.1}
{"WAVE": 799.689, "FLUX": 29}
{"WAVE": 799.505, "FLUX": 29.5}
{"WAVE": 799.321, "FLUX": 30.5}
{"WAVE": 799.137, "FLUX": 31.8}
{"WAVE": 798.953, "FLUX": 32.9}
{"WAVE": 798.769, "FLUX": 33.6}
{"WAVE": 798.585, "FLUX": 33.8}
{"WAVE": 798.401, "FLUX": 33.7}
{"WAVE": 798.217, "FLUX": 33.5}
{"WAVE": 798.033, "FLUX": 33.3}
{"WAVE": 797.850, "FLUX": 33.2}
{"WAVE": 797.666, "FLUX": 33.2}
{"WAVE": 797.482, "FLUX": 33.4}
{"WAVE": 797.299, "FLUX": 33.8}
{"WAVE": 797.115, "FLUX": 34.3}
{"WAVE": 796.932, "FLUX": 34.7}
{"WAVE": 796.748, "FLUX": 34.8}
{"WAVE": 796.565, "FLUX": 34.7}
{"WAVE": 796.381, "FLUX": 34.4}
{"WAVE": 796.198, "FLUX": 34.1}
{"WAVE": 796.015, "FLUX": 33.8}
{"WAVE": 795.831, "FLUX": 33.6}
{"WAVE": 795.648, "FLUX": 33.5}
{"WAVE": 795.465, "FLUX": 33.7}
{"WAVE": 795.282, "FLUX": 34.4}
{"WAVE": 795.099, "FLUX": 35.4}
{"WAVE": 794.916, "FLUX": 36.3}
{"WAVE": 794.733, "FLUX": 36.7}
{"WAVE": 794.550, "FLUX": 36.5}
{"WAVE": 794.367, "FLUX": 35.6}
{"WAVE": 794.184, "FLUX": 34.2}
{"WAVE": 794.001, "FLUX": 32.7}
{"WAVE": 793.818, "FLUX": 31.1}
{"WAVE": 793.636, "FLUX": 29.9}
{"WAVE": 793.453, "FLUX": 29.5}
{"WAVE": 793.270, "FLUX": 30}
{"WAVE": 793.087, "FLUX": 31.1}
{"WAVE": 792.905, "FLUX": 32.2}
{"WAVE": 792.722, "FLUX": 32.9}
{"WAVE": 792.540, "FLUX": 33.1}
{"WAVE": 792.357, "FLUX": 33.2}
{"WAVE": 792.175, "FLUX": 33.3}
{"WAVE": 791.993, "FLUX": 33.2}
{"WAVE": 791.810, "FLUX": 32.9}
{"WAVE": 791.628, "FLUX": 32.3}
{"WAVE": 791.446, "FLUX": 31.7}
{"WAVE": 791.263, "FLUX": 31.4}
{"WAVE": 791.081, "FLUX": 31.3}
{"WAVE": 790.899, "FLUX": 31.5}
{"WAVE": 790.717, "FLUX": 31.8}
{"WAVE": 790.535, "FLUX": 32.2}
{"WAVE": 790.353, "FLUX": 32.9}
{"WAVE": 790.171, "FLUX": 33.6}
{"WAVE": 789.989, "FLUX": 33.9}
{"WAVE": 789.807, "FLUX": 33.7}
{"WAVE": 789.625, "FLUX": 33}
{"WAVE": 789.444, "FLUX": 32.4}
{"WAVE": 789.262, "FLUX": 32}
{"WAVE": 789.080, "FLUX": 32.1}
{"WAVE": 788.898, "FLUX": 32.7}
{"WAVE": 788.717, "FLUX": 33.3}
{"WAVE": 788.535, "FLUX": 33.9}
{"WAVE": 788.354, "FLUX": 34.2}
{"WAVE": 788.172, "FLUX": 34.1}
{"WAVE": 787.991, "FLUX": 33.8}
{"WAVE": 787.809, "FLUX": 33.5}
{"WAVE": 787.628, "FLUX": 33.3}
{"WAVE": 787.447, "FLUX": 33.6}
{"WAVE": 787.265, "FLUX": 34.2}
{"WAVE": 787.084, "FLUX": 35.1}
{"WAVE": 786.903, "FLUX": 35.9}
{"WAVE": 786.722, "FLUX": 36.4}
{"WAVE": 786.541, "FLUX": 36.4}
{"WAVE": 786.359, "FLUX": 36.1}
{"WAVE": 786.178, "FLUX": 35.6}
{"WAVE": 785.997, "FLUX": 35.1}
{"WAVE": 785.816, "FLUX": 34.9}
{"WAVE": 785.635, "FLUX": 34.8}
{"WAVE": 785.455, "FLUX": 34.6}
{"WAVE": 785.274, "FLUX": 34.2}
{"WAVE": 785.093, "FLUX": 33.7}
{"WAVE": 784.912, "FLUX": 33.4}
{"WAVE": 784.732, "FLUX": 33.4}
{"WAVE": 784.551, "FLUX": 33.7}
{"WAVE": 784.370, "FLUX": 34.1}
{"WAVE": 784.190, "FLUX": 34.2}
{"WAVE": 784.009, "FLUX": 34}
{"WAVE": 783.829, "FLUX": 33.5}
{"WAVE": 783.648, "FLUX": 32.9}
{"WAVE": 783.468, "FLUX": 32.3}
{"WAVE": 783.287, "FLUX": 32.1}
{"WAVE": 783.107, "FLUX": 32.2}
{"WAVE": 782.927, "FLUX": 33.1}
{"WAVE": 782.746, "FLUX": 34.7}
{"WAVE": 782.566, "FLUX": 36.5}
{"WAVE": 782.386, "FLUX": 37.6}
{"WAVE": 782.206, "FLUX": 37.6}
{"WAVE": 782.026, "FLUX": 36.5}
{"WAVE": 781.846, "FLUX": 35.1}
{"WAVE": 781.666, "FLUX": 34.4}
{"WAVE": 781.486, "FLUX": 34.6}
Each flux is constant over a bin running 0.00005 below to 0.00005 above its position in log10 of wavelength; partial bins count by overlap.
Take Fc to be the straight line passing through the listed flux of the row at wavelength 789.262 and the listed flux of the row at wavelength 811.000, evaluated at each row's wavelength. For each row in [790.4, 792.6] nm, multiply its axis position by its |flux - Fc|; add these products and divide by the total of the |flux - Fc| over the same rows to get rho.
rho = 791.96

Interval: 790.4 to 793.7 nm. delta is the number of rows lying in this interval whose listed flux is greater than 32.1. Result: 9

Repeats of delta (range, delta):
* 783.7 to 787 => 18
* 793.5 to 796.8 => 16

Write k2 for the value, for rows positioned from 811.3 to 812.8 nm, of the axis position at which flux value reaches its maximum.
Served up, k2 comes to 812.683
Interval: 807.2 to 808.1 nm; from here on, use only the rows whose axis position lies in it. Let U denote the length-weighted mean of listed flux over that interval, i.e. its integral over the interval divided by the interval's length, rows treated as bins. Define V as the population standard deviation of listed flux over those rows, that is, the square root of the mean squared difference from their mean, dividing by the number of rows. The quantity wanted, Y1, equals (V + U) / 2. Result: 14.8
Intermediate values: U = 29.4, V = 0.15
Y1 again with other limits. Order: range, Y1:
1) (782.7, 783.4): 17.0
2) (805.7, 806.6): 15.2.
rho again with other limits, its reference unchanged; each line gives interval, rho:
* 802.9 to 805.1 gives 804.68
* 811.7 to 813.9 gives 813.06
